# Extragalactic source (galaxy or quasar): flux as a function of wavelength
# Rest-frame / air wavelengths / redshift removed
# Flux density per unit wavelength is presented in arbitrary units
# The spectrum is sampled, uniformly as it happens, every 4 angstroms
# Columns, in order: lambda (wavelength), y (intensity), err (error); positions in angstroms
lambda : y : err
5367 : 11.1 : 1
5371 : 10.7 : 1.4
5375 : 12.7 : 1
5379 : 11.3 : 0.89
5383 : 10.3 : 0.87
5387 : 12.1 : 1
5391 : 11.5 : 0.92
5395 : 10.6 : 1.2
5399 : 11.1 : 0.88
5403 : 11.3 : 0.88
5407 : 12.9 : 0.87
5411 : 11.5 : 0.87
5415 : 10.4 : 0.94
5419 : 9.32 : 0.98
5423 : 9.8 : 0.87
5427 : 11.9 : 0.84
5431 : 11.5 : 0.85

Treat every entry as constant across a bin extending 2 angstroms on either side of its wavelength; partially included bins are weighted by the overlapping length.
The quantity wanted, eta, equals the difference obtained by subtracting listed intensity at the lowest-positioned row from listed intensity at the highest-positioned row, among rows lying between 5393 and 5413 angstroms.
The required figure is 0.9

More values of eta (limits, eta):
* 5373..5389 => -0.6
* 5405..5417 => -2.5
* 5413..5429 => 1.5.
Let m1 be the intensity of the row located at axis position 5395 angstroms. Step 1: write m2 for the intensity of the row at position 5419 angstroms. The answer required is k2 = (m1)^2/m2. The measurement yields 12.1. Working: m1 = 10.6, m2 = 9.32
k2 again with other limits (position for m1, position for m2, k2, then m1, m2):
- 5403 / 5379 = 11.3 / 11.3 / 11.3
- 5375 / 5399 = 14.5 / 12.7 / 11.1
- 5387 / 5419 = 15.7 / 12.1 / 9.32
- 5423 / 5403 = 8.5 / 9.8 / 11.3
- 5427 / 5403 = 12.5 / 11.9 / 11.3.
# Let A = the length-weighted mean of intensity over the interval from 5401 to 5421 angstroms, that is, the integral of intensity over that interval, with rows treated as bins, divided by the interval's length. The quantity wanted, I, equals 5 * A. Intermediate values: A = 11.1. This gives 55.4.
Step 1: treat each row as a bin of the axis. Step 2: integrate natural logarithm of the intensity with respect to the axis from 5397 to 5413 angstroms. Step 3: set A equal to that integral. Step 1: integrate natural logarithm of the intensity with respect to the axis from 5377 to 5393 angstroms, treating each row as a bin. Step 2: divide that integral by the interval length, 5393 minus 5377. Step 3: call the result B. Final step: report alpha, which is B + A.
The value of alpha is 41.7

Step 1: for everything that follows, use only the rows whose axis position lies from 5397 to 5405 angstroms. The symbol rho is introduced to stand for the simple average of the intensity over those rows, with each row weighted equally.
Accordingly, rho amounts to 11.2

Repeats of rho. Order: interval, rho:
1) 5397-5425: 10.9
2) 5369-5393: 11.4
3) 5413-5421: 9.9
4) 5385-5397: 11.4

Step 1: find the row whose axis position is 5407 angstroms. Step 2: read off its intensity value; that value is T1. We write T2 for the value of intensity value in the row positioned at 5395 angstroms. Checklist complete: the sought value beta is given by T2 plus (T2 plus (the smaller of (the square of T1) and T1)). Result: 34.1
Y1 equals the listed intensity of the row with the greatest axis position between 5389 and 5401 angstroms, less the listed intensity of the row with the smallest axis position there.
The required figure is -0.4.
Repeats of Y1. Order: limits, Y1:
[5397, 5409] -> 1.8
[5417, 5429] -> 2.6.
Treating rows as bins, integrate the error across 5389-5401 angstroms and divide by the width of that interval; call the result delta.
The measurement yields 1.00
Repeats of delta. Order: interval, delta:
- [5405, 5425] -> 0.91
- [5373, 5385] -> 0.92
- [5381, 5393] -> 0.93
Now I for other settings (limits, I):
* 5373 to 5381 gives 60.0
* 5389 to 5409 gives 57.4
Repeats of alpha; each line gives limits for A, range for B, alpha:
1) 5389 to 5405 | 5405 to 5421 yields 40.9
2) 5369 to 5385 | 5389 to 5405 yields 41.1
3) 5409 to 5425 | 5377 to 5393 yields 39.6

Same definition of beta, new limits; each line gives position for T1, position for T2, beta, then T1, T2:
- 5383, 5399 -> 32.5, 10.3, 11.1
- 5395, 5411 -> 33.6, 10.6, 11.5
